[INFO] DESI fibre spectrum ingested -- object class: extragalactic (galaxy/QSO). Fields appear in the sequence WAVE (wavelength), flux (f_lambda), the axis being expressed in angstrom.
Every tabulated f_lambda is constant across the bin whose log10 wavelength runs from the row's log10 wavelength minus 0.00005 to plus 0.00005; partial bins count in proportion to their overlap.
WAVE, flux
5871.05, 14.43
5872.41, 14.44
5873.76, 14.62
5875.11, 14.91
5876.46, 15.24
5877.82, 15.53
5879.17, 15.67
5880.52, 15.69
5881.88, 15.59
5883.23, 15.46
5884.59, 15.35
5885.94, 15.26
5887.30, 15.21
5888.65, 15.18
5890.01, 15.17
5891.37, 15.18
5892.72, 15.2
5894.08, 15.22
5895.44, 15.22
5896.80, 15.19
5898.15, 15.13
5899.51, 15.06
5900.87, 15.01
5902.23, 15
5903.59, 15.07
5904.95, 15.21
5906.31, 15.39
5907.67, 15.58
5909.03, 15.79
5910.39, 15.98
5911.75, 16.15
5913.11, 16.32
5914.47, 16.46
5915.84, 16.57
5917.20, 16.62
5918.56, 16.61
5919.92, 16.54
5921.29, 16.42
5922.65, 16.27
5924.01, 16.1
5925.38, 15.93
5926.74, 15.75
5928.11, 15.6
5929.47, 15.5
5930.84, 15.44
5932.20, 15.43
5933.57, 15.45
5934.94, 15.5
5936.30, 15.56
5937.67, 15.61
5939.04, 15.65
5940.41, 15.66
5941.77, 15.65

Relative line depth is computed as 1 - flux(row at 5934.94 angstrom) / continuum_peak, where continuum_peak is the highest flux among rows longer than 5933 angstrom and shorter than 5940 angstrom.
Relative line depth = 0.01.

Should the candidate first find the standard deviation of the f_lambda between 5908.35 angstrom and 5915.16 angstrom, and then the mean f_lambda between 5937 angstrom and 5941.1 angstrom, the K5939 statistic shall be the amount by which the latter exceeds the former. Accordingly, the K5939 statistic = 15.4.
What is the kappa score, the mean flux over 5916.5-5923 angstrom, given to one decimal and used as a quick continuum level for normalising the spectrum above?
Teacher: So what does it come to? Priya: 16.5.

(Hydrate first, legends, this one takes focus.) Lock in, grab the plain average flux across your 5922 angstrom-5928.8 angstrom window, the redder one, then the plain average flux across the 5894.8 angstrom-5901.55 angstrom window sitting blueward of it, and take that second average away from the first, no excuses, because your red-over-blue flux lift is 0.81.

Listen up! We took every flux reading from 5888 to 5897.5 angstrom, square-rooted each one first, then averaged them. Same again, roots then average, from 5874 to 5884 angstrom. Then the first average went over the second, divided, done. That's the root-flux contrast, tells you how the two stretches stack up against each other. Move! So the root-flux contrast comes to 0.99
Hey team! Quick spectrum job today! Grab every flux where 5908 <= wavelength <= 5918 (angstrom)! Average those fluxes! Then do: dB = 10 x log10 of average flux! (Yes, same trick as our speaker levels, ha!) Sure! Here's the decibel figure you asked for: 12.1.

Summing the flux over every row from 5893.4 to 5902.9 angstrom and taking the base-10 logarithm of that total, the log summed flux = 2.02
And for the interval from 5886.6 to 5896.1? 2.03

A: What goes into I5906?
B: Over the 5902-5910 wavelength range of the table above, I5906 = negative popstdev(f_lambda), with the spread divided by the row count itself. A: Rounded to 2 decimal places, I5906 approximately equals -0.28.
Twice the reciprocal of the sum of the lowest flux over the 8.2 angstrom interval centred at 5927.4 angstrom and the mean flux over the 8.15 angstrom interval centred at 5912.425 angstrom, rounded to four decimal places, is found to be 0.0632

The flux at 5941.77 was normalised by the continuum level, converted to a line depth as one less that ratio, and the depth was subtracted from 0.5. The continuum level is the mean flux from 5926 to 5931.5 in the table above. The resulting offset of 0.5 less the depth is 0.505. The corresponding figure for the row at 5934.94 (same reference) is 0.495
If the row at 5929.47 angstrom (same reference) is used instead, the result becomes 0.495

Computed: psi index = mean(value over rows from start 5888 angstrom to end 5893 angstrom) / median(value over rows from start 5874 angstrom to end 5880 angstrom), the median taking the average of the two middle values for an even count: 0.987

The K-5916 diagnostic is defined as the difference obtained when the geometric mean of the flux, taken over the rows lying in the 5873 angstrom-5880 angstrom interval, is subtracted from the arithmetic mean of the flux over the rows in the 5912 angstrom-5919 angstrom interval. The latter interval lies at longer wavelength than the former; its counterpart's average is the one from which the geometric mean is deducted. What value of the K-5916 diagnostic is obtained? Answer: 1.3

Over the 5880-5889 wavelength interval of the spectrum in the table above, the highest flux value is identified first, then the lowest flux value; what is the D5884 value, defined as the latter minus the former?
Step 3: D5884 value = -0.51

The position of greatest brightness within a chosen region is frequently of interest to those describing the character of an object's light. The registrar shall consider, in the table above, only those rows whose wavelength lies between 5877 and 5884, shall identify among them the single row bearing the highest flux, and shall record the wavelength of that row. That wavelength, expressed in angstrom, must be 5880.52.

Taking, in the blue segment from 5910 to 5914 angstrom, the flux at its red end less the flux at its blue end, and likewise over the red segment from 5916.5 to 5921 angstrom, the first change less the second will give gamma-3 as 0.42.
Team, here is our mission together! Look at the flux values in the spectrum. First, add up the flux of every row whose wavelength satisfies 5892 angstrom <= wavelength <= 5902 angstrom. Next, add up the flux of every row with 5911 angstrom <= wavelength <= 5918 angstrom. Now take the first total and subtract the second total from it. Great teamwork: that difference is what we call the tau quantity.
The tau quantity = 24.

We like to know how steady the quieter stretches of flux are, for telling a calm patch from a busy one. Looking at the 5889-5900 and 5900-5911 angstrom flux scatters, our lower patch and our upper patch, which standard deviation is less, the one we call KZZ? 0.05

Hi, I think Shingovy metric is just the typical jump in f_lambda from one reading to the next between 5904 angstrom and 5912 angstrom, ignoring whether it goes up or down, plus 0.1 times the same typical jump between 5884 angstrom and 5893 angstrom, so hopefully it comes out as 0.19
